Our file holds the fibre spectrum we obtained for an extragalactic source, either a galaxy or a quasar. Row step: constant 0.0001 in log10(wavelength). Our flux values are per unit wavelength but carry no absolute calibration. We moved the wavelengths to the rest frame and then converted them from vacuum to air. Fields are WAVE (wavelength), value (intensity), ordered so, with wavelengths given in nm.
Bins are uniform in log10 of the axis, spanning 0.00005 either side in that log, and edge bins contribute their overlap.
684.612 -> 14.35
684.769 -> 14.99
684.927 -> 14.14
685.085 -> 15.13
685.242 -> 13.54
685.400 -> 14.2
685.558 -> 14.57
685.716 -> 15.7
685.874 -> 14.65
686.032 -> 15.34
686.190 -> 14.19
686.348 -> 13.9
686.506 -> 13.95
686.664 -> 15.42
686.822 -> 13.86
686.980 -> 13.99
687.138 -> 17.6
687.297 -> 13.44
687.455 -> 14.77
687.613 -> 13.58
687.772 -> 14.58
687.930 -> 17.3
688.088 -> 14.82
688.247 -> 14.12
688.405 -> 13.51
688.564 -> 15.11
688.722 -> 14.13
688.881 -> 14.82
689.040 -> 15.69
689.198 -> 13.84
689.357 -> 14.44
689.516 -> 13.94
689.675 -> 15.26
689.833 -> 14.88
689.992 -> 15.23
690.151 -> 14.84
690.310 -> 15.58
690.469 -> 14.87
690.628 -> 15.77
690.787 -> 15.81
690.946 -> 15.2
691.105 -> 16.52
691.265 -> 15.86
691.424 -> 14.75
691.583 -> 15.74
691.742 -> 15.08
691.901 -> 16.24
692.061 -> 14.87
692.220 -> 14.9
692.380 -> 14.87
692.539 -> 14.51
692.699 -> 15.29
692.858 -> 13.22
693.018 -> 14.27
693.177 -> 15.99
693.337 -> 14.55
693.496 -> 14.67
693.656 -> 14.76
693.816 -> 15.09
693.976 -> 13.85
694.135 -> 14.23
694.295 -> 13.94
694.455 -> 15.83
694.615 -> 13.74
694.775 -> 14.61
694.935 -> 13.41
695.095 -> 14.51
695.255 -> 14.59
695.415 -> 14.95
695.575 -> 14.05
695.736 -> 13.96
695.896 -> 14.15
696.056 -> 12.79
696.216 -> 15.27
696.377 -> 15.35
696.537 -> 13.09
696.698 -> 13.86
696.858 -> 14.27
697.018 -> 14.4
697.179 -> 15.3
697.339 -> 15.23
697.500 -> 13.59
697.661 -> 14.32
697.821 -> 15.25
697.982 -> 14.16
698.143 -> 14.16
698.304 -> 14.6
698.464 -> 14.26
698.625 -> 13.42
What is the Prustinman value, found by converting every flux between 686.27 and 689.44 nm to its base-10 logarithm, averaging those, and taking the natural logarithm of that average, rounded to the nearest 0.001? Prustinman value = 0.152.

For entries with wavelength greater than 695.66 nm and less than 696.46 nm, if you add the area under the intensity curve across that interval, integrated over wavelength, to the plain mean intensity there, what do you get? 25.8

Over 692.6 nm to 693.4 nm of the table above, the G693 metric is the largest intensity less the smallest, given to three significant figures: 2.77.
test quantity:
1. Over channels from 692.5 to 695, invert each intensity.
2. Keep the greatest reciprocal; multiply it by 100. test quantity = 7.56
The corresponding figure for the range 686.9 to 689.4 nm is 7.44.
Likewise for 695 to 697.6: 7.82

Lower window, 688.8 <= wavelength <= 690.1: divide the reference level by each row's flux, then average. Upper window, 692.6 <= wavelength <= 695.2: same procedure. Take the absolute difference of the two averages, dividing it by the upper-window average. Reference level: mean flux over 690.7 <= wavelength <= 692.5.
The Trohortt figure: 0.019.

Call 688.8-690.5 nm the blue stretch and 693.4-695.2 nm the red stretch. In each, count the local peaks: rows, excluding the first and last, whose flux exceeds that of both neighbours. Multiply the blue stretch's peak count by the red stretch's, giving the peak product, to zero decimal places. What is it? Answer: 20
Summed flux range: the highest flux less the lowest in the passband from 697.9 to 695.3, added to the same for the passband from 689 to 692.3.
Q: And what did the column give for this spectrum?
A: 5.2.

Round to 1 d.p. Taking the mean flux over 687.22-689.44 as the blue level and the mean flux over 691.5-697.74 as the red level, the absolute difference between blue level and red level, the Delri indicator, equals 0.0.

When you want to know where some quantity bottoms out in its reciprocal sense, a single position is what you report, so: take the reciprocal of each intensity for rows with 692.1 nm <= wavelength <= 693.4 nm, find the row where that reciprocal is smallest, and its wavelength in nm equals 693.177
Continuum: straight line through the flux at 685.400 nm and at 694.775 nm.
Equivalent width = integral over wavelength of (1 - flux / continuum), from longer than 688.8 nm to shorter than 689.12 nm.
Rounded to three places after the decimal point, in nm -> -0.020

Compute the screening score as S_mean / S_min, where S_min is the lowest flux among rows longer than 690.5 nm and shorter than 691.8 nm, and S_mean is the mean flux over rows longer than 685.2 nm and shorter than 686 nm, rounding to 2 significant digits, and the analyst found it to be 0.99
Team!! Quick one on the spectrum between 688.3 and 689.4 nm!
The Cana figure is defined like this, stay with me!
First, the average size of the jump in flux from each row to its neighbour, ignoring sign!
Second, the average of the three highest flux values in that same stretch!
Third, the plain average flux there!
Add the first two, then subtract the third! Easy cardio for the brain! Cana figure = 1.8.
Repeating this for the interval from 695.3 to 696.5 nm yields 1.7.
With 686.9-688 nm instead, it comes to 3.9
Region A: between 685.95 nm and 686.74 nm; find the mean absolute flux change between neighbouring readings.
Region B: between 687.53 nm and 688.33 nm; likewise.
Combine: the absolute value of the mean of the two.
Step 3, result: 1.2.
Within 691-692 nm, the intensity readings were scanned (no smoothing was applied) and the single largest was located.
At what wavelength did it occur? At 691.105 nm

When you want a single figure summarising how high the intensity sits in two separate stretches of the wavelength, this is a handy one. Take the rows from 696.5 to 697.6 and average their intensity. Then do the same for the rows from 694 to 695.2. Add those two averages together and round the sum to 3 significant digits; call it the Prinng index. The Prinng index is 28.6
